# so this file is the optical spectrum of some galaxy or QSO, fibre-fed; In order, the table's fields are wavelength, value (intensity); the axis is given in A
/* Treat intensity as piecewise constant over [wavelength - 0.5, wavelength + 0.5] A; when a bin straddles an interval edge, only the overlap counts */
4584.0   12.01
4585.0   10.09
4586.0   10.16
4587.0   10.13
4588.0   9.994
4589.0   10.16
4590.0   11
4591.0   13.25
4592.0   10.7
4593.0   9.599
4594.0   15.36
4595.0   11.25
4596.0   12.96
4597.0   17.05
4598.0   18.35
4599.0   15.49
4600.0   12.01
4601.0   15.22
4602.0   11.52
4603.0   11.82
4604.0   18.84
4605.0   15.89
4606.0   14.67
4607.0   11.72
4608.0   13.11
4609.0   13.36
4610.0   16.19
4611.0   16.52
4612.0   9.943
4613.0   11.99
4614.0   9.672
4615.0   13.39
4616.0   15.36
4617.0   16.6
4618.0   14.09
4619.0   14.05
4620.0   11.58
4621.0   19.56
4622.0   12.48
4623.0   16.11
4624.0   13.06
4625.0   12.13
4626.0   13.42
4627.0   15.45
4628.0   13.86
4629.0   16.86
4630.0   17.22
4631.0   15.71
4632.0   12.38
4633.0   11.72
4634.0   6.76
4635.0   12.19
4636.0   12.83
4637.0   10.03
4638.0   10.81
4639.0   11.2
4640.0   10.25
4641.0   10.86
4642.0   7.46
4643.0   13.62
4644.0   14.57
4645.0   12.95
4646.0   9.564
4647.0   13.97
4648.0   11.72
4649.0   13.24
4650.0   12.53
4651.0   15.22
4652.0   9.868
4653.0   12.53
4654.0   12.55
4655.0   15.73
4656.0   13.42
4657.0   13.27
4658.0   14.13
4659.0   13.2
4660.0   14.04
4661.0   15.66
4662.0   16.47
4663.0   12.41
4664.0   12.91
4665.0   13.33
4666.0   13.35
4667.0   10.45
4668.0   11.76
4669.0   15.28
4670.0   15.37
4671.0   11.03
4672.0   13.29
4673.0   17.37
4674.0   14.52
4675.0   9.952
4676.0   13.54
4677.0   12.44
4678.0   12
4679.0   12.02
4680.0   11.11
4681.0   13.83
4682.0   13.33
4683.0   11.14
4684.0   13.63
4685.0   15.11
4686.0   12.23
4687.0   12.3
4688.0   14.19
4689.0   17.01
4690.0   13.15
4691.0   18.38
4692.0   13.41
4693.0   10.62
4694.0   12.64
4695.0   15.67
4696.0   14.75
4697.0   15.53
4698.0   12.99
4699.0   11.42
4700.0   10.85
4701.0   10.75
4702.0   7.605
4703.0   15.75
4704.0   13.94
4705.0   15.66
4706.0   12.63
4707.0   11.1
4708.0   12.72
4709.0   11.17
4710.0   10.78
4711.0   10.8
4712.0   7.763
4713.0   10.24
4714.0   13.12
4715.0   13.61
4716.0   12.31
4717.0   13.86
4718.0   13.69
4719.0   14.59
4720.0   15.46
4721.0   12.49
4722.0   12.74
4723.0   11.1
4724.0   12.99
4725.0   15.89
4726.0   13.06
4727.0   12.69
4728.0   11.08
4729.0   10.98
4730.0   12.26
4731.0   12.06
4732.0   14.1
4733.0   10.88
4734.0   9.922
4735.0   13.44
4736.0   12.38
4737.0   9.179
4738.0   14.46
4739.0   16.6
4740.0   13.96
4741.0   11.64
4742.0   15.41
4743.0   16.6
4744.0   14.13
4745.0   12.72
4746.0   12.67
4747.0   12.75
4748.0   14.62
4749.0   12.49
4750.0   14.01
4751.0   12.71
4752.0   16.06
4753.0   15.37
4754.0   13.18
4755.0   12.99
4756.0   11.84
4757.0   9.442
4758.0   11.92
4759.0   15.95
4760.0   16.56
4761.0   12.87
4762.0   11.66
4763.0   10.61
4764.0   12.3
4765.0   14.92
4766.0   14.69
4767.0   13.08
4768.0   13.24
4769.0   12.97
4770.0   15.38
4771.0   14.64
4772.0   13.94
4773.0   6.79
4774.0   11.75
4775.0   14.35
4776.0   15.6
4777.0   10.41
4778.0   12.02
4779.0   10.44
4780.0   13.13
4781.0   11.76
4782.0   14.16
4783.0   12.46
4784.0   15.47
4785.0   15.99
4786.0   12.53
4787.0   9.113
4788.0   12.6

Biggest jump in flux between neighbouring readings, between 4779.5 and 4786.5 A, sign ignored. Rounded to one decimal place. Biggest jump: 3.5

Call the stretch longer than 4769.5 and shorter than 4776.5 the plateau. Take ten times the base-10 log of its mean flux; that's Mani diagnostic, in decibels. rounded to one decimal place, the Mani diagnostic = 11.2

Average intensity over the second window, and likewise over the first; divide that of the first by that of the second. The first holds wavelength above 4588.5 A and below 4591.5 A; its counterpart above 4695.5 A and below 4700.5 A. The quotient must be 0.88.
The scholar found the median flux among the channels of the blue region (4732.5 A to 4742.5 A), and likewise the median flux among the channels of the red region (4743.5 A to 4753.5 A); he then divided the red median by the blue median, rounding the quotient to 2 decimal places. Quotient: 1.04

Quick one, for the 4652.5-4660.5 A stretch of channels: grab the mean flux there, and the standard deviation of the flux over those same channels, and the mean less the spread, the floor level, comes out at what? 12.6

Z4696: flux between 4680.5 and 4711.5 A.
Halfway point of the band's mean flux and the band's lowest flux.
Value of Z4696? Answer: 10.3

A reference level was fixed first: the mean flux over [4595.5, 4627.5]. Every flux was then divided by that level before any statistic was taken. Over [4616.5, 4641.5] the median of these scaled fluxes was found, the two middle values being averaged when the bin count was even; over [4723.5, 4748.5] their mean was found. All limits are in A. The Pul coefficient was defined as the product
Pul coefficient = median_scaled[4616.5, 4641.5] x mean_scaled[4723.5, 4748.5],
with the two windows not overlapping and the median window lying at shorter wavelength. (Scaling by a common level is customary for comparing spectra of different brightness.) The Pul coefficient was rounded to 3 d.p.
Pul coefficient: 0.834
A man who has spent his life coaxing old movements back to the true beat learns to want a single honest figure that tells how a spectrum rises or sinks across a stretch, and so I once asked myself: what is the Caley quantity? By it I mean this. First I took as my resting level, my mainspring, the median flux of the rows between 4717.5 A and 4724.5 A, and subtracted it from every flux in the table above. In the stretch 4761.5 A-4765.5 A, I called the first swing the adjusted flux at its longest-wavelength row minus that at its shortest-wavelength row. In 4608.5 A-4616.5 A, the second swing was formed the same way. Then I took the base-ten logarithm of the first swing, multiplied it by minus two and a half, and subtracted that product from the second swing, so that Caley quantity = 3.3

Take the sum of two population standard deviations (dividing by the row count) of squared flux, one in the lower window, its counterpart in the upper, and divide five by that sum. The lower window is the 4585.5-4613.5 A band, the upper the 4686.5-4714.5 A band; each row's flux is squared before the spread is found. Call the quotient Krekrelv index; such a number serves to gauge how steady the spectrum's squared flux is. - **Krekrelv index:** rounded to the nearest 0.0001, 0.0357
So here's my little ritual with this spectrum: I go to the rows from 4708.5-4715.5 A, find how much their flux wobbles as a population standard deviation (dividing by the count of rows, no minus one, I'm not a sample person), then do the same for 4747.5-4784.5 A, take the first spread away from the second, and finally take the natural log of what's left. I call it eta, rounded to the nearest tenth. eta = -1.5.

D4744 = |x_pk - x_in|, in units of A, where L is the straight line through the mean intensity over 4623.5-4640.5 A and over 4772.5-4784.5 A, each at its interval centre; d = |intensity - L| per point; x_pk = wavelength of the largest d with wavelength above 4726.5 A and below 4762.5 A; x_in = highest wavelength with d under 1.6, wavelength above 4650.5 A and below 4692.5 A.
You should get 51 A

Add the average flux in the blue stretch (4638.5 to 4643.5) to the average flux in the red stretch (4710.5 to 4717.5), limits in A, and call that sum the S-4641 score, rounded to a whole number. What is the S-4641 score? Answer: 22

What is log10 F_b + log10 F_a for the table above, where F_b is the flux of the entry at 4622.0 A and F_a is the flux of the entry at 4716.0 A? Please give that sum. 2.19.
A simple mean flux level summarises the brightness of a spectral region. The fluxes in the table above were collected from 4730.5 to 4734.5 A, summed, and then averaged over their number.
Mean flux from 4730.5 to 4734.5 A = 11.7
